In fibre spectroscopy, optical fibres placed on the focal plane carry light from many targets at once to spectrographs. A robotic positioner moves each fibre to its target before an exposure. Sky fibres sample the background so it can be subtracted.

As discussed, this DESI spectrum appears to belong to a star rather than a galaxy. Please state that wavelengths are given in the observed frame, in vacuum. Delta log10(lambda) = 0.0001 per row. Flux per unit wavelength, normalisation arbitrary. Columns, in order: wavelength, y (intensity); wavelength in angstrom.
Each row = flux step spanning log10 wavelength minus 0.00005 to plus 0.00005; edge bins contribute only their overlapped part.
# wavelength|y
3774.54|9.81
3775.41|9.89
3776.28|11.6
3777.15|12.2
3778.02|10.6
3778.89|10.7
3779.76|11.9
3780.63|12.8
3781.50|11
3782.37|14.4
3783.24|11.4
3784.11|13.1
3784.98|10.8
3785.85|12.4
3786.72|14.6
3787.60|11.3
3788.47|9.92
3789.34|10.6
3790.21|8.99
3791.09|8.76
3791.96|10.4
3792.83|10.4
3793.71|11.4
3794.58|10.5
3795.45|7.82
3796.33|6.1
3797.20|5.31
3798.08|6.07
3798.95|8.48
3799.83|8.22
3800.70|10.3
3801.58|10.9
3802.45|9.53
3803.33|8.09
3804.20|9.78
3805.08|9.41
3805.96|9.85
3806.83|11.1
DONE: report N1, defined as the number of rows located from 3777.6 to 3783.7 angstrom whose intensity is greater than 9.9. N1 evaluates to 7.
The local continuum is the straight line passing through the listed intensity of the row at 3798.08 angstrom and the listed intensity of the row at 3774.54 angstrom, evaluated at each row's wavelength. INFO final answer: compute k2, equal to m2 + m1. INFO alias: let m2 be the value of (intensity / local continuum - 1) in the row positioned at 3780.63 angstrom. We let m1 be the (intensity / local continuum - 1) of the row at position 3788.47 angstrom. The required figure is 0.8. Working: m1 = 0.31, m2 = 0.45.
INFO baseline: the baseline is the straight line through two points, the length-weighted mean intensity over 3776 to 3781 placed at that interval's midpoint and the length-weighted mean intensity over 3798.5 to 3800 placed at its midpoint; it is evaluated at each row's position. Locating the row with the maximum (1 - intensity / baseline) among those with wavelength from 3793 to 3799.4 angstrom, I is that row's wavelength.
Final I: 3797.20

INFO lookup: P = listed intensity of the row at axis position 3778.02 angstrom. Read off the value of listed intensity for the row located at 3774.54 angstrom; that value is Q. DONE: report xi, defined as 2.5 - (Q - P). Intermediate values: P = 10.6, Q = 9.81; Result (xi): 3.3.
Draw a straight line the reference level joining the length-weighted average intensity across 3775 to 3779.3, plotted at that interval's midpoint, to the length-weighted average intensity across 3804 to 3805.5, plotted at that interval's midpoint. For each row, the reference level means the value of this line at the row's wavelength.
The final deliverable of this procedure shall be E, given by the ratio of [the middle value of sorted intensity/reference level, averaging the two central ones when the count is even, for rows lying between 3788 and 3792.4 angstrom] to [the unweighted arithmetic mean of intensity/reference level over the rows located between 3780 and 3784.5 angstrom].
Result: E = 0.82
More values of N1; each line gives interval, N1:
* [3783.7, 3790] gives 7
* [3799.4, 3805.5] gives 2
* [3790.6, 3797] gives 4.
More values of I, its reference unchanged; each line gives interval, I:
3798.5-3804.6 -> 3799.83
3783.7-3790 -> 3788.47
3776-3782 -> 3778.02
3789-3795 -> 3791.09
